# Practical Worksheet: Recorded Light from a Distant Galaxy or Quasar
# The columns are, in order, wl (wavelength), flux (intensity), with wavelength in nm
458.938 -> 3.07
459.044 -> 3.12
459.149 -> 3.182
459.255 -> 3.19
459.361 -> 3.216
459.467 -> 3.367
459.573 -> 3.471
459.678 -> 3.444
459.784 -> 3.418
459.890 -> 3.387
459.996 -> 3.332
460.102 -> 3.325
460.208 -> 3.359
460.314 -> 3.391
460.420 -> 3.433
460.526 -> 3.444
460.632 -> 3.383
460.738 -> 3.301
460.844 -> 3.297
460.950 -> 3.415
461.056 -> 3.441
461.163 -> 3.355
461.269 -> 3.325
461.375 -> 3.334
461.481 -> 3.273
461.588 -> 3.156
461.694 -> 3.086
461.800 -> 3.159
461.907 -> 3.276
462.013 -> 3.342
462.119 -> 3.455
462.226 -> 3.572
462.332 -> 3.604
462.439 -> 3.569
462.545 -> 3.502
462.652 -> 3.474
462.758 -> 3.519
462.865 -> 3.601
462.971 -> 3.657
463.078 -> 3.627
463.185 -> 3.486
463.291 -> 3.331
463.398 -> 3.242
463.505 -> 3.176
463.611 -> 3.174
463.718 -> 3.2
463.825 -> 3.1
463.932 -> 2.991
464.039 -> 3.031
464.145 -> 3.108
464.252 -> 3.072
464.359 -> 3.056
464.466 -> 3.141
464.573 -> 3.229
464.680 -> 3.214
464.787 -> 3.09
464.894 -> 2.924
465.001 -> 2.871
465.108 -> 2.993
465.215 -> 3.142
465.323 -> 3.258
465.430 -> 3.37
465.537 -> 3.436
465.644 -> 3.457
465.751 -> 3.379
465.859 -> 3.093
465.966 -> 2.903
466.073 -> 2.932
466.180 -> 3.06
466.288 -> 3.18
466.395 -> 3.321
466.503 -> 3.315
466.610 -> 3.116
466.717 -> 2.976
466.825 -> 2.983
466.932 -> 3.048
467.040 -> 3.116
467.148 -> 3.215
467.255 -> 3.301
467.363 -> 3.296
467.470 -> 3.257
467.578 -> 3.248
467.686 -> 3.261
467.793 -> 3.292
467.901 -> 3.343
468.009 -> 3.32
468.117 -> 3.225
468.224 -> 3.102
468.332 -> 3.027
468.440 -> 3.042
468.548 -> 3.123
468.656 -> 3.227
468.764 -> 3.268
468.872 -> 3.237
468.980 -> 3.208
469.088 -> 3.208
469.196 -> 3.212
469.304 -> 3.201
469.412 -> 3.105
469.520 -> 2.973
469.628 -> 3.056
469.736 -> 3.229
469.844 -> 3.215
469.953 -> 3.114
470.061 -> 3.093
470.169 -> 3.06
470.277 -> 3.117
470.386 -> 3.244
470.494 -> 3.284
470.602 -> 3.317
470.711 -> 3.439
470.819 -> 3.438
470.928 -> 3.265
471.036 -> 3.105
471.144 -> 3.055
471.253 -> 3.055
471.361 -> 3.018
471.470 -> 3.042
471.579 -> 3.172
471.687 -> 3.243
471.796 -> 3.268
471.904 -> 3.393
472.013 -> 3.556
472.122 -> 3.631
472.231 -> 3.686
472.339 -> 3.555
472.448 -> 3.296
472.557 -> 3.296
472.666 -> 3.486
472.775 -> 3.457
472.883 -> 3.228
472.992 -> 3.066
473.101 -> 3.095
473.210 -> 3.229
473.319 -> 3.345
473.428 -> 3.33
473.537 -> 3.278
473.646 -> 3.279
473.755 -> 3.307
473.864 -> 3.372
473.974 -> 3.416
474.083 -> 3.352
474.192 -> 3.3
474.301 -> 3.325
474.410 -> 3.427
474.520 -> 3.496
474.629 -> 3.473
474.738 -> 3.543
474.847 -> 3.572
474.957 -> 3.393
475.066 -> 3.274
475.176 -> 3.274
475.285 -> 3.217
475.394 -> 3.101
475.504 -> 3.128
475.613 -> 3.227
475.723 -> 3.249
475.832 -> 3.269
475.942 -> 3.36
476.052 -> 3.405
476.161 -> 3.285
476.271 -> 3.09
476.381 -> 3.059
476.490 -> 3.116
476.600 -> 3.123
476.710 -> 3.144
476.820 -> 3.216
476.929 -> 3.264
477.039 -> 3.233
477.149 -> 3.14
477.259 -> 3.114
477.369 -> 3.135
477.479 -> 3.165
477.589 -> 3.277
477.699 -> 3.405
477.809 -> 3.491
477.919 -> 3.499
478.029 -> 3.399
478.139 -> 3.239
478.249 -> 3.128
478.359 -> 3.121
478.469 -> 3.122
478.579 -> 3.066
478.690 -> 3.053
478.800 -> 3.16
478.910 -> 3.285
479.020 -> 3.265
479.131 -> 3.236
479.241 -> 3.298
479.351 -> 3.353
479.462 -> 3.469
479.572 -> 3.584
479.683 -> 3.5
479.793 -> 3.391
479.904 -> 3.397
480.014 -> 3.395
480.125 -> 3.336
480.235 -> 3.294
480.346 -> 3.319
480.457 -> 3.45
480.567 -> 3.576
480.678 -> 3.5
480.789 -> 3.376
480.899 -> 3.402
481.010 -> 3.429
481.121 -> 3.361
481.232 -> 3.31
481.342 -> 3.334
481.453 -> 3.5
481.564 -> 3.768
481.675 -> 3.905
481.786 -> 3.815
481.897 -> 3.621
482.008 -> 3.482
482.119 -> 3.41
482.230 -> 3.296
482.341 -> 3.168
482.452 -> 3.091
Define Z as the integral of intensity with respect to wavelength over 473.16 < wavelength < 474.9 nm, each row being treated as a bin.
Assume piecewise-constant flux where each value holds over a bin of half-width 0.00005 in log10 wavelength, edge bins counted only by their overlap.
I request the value 5.88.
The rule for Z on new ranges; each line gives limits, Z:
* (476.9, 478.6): 5.51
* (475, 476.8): 5.78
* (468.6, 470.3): 5.37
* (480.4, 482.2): 6.32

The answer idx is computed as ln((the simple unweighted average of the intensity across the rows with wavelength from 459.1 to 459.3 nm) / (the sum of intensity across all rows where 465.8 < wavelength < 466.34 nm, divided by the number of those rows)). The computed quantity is 0.049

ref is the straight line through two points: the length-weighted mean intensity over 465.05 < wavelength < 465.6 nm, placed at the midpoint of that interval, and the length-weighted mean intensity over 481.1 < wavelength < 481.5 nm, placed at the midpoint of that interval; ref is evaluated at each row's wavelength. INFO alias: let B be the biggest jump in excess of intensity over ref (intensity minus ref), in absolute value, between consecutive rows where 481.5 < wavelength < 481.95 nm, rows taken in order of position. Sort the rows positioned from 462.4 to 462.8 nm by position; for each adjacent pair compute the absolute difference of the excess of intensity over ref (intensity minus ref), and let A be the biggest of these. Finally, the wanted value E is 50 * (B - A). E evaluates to 6.4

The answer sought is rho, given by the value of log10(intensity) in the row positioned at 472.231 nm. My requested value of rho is 0.567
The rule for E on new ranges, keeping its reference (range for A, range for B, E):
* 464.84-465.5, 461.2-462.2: -1.5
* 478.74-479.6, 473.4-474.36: -3.0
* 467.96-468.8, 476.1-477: 3.6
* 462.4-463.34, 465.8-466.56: 1.8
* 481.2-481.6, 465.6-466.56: 1.0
